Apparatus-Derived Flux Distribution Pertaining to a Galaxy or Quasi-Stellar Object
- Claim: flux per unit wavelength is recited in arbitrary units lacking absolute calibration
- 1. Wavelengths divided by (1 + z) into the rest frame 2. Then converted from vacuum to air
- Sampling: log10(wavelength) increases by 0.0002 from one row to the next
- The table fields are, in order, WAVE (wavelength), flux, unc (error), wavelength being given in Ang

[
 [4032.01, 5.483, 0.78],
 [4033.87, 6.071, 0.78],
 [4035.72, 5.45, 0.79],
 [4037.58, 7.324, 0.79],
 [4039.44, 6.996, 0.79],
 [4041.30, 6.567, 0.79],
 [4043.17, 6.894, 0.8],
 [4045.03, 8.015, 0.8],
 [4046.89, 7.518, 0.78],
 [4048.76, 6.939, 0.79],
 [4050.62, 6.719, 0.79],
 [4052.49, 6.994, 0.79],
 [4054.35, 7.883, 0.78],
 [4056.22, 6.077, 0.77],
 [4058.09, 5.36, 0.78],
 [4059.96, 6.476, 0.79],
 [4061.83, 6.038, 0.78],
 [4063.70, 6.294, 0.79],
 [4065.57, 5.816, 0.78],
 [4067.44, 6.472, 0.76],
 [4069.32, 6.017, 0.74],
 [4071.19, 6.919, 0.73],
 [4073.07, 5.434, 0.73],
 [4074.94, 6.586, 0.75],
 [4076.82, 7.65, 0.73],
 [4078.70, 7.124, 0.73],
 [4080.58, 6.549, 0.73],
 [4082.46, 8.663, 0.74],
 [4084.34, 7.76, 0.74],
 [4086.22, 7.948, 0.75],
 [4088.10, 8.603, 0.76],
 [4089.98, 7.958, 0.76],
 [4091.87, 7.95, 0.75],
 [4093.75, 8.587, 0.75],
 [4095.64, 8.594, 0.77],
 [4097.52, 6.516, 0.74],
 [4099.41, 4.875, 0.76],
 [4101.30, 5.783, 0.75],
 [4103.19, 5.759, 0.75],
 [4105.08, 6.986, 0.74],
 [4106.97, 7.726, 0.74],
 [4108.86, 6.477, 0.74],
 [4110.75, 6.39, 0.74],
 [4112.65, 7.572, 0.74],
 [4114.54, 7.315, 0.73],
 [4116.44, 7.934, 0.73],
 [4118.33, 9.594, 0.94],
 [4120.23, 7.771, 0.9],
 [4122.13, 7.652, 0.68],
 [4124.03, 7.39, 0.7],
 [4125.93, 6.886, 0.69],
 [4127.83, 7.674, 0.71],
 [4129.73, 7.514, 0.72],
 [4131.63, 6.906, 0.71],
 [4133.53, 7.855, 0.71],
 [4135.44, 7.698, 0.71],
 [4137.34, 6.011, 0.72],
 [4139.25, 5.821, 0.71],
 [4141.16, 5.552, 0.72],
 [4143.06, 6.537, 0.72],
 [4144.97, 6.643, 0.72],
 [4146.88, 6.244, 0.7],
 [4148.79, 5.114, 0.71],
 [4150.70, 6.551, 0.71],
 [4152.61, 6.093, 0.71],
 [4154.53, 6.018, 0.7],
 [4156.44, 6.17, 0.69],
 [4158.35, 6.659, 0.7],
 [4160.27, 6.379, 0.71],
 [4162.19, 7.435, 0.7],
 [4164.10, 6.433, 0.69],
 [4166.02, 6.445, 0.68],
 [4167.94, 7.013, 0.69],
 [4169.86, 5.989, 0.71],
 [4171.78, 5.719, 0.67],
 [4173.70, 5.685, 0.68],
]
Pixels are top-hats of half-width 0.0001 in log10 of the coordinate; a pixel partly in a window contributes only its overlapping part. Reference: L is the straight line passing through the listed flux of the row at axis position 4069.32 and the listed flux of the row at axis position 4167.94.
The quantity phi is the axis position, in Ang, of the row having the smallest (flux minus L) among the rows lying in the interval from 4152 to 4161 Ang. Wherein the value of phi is 4154.53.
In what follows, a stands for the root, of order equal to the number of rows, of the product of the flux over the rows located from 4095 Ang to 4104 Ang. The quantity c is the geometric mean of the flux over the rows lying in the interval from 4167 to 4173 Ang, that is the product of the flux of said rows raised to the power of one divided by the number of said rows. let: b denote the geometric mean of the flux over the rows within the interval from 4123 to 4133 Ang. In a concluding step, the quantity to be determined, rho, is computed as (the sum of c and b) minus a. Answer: 7.3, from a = 6.2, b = 7.3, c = 6.2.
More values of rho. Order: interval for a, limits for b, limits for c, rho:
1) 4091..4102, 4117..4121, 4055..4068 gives 7.8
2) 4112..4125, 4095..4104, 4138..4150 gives 4.3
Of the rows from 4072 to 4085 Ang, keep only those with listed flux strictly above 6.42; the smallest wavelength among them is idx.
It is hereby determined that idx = 4074.94 Ang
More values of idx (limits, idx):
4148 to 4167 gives 4150.70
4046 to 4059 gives 4046.89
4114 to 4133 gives 4114.54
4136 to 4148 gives 4143.06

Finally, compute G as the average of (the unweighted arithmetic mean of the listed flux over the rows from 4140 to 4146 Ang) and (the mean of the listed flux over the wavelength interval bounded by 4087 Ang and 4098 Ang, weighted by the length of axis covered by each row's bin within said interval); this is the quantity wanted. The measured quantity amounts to 7.2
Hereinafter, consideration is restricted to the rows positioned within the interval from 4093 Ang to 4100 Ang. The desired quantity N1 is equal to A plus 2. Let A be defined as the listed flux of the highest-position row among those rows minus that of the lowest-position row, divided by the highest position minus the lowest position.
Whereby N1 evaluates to 1.3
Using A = -0.66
